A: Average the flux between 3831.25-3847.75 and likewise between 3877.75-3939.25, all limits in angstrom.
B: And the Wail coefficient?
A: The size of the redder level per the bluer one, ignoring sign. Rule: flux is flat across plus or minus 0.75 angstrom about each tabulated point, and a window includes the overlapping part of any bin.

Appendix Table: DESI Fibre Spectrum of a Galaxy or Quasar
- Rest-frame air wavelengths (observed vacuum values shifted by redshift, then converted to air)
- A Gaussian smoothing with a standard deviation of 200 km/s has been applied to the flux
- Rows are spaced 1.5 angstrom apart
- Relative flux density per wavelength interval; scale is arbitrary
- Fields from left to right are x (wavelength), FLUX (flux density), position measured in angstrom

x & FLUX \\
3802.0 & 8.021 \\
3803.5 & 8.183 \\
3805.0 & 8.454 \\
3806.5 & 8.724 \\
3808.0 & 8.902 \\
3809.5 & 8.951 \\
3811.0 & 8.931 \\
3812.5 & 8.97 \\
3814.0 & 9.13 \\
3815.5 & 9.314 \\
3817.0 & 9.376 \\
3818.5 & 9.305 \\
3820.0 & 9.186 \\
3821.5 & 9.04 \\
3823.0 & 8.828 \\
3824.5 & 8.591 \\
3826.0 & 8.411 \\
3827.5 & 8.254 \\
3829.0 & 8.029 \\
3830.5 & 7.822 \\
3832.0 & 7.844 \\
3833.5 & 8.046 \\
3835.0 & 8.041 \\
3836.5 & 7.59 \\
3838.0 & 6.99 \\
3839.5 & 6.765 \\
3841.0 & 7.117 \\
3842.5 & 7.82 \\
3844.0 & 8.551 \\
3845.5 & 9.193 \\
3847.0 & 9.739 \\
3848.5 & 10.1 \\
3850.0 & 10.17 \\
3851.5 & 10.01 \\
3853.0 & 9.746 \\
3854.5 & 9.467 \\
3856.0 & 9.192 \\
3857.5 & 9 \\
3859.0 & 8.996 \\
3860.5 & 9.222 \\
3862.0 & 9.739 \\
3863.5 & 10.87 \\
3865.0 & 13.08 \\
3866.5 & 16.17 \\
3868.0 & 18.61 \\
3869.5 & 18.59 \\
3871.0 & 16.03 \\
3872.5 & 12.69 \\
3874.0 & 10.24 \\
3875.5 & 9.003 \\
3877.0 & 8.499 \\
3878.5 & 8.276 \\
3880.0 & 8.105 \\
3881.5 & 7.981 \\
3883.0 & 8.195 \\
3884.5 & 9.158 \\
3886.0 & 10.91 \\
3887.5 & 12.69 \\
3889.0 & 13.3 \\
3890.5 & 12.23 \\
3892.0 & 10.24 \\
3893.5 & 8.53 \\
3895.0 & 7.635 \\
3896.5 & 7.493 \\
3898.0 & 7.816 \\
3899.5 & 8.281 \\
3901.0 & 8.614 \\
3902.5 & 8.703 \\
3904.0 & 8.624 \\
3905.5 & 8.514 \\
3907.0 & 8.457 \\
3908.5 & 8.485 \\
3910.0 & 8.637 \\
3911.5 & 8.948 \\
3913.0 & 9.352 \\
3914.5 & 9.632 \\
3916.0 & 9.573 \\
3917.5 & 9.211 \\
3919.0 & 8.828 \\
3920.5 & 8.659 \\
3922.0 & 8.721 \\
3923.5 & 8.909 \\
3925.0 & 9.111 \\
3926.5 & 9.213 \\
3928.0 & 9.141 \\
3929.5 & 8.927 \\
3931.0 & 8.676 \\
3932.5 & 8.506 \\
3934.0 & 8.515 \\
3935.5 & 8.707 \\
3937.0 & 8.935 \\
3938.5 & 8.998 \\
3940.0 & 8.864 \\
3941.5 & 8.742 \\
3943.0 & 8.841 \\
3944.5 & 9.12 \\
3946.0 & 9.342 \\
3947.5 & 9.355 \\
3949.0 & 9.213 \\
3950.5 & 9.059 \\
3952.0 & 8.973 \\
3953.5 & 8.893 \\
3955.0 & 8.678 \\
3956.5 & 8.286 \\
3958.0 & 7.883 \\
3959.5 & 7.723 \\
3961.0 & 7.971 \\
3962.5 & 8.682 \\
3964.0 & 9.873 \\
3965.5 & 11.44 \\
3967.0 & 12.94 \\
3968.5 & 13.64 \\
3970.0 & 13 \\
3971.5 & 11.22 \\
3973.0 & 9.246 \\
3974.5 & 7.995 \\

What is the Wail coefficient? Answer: 1.14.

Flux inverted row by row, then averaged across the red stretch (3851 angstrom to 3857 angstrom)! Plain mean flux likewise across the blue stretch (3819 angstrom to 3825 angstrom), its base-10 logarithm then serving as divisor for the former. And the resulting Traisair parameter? 0.110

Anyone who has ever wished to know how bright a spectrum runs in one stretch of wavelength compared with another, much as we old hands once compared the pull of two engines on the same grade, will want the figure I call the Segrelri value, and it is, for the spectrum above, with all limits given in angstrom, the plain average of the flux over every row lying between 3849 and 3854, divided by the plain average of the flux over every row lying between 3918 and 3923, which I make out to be 1.1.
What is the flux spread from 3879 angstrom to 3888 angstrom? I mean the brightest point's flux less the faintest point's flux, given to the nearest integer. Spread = 5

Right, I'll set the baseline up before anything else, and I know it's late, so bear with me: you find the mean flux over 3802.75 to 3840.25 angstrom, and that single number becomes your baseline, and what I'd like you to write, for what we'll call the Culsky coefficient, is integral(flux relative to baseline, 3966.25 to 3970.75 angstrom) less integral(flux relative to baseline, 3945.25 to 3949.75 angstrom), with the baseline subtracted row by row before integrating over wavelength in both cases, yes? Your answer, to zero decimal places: 18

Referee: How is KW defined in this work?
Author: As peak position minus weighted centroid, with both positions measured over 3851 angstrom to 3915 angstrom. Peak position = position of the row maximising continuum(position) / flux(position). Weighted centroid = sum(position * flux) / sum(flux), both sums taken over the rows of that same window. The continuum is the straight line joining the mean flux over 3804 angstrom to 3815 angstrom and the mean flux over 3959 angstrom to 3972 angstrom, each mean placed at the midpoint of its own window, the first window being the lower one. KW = 15.2 angstrom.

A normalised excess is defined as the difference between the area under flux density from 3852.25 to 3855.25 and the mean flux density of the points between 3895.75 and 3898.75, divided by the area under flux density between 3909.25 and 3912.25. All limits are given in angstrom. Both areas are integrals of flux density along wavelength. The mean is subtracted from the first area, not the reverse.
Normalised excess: 0.8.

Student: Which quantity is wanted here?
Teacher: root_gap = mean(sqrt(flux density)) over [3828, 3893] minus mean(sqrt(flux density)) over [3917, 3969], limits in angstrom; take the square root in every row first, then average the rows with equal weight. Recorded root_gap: 0.13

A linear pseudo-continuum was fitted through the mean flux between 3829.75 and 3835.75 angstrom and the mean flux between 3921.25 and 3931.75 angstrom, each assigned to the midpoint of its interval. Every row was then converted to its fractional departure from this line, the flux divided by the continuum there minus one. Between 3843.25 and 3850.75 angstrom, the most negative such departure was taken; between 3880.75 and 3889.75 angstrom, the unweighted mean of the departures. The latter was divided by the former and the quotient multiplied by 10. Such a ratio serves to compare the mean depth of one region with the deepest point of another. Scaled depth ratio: 36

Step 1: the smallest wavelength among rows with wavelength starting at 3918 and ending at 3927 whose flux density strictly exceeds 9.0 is 3925.0 angstrom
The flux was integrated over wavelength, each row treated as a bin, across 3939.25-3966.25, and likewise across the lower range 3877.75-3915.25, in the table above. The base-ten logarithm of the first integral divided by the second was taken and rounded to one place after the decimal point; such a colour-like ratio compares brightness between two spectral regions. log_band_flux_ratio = -0.2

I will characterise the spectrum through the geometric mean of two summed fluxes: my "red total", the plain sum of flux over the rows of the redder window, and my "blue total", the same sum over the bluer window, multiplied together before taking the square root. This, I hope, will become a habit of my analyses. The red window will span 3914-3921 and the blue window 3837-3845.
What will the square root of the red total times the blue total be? 41.3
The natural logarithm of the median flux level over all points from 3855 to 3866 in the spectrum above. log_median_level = 2.222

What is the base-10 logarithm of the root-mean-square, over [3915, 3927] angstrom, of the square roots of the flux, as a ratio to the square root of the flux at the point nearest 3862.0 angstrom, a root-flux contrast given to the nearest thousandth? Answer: -0.016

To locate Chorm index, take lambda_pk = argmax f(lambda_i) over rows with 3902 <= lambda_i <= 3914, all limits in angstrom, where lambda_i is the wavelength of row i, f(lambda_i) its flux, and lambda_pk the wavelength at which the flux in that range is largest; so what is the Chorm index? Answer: 3913.0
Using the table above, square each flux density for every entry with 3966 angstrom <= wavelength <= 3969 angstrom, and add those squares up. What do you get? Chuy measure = 353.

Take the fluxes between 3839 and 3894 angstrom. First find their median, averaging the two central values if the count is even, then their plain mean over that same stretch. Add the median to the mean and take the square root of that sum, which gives 4.50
